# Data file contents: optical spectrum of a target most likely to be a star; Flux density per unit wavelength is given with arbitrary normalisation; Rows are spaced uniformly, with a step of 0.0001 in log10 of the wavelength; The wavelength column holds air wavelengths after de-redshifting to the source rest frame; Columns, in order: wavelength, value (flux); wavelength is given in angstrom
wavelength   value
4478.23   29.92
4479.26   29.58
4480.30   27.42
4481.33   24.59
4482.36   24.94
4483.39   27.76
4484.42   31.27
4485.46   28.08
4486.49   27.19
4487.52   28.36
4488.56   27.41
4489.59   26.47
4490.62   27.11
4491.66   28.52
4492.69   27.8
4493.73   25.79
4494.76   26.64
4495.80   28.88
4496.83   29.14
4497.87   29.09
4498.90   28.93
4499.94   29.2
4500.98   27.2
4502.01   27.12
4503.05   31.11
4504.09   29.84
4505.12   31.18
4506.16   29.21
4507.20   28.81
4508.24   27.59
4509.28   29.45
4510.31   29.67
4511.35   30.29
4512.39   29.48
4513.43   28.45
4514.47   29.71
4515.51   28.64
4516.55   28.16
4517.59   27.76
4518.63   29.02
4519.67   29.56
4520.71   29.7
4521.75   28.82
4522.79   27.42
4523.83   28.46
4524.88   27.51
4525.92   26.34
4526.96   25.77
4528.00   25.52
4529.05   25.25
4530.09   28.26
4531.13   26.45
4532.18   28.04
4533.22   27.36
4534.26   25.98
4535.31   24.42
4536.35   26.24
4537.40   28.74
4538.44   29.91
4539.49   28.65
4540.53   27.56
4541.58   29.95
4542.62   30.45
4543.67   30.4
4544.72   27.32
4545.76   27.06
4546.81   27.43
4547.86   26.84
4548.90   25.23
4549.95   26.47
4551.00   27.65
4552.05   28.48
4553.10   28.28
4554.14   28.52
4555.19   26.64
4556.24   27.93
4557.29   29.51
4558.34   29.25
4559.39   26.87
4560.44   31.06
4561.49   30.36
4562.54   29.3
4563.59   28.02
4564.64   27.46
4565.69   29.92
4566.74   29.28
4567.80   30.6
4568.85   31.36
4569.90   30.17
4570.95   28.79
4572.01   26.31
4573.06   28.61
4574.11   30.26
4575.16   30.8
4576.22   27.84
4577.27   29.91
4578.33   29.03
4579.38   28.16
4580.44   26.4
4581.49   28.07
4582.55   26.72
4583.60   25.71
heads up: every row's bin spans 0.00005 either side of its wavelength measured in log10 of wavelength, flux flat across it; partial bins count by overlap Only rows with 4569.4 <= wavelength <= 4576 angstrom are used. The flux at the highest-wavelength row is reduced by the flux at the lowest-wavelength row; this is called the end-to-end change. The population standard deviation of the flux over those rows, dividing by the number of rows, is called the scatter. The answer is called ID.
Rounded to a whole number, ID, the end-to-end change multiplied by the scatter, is 1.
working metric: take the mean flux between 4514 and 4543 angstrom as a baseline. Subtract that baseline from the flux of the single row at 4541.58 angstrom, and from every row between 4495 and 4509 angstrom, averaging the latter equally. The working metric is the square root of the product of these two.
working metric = 1.6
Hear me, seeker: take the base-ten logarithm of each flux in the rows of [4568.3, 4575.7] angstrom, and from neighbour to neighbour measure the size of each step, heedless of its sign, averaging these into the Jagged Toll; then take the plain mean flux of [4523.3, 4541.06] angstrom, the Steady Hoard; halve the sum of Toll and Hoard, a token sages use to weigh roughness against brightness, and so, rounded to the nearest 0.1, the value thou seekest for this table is 13.6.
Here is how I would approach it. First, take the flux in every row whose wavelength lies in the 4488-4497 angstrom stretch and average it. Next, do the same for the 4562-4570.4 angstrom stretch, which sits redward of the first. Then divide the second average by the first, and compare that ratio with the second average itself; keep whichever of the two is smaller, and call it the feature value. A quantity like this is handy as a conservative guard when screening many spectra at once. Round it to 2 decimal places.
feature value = 1.07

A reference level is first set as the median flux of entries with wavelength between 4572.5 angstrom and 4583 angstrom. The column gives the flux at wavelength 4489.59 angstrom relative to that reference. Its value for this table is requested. -1.9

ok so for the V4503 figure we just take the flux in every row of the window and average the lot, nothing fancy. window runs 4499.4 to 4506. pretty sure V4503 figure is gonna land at 29.3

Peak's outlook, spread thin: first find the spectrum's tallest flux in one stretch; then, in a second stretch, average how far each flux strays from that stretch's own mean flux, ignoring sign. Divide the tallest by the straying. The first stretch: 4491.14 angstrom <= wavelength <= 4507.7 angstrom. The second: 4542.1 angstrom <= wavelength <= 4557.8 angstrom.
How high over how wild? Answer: 28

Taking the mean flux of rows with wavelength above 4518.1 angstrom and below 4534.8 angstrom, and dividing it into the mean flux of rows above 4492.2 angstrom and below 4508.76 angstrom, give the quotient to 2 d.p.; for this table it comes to 1.04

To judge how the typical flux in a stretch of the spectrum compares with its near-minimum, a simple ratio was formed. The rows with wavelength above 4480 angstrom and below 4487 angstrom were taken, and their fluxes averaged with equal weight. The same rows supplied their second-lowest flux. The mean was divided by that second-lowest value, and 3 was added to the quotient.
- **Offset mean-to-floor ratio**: 4.10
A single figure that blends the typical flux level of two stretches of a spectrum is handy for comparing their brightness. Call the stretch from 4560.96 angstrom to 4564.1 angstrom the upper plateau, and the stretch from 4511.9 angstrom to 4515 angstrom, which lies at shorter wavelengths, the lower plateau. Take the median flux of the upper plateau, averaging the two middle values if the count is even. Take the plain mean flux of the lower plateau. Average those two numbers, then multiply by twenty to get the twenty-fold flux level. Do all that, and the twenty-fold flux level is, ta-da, 585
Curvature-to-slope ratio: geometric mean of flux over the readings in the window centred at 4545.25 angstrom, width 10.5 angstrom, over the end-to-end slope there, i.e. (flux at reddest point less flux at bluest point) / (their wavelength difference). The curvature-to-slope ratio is -240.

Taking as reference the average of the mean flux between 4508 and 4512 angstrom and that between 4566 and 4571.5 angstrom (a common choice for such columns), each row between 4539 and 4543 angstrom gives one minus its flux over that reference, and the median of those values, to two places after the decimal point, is 0.01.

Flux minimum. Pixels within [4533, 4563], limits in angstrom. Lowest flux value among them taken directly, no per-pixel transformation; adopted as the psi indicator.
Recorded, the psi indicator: 24.42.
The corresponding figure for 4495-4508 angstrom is 27.12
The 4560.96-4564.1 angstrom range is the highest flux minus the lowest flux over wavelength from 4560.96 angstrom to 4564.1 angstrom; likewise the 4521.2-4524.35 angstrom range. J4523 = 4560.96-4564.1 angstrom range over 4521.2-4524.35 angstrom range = 1.7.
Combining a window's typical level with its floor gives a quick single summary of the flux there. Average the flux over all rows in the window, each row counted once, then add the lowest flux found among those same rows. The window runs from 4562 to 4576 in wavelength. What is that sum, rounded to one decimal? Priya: 55.6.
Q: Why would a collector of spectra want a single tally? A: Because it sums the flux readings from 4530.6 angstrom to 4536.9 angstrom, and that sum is 158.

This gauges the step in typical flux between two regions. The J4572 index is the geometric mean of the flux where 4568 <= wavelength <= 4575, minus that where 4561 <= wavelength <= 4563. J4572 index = -0.62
